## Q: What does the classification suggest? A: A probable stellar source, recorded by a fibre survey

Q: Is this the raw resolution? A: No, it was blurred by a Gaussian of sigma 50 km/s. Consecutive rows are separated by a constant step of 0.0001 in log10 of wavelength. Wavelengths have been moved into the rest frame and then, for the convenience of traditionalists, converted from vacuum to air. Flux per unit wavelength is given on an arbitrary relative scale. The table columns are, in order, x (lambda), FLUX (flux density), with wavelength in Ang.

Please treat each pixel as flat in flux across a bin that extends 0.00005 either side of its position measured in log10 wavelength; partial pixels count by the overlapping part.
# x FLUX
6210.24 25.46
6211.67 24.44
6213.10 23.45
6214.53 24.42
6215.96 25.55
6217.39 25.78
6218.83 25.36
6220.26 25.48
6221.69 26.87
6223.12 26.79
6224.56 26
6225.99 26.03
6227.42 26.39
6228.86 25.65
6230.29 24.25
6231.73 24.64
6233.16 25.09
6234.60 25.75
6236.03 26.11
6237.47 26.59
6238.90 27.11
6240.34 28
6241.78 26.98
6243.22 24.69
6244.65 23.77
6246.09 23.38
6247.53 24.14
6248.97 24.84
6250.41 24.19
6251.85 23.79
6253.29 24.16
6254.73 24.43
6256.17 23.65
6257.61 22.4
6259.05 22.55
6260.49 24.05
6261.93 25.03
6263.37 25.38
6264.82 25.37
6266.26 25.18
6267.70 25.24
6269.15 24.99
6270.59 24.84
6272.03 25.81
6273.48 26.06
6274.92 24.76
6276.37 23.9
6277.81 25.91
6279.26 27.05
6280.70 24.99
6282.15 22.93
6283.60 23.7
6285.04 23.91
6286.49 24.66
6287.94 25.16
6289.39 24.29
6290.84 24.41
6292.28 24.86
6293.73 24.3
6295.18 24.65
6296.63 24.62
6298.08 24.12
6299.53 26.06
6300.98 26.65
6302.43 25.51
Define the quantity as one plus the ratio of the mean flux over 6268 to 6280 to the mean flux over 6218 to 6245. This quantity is 1.98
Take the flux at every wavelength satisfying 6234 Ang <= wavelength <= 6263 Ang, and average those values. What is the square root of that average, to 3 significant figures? 4.98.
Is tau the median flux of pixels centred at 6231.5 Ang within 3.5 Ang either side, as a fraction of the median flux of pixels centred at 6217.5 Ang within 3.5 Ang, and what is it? 0.98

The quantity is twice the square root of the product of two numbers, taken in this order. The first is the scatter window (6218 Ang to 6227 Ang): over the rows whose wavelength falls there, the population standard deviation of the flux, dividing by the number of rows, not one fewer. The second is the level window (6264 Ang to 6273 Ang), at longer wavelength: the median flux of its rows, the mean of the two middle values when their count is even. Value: 7.6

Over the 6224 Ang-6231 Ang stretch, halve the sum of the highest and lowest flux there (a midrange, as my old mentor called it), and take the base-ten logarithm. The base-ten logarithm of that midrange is 1.40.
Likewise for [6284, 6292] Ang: 1.39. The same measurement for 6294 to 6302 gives 1.40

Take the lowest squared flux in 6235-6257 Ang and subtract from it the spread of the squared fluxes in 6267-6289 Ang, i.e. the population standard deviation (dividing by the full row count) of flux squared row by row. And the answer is 496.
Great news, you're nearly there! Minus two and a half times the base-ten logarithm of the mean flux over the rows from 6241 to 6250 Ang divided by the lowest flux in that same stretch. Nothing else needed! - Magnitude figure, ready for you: -0.06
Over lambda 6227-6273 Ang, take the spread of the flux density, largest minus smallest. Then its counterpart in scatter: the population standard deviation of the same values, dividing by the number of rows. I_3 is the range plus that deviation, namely 6.8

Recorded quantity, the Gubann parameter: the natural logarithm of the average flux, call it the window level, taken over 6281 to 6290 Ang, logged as 3.18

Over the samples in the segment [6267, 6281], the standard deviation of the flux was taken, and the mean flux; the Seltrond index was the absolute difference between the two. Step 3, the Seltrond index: 24.5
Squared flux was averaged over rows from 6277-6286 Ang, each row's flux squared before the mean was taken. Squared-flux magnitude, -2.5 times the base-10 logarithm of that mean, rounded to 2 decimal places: -6.97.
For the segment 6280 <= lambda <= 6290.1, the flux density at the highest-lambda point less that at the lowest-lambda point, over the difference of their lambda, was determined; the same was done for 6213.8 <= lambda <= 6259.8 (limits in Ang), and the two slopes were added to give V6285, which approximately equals -0.12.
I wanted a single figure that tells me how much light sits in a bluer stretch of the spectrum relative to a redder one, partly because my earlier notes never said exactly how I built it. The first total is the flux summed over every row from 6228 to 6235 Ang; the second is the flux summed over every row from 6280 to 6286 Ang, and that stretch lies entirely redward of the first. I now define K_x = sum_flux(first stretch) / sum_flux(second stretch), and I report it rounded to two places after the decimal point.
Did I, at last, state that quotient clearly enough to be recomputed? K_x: 1.31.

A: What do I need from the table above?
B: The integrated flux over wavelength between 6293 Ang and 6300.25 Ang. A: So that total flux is 179.4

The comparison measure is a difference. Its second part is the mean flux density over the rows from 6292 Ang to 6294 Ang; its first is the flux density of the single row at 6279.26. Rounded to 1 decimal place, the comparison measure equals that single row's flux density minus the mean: 2.5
